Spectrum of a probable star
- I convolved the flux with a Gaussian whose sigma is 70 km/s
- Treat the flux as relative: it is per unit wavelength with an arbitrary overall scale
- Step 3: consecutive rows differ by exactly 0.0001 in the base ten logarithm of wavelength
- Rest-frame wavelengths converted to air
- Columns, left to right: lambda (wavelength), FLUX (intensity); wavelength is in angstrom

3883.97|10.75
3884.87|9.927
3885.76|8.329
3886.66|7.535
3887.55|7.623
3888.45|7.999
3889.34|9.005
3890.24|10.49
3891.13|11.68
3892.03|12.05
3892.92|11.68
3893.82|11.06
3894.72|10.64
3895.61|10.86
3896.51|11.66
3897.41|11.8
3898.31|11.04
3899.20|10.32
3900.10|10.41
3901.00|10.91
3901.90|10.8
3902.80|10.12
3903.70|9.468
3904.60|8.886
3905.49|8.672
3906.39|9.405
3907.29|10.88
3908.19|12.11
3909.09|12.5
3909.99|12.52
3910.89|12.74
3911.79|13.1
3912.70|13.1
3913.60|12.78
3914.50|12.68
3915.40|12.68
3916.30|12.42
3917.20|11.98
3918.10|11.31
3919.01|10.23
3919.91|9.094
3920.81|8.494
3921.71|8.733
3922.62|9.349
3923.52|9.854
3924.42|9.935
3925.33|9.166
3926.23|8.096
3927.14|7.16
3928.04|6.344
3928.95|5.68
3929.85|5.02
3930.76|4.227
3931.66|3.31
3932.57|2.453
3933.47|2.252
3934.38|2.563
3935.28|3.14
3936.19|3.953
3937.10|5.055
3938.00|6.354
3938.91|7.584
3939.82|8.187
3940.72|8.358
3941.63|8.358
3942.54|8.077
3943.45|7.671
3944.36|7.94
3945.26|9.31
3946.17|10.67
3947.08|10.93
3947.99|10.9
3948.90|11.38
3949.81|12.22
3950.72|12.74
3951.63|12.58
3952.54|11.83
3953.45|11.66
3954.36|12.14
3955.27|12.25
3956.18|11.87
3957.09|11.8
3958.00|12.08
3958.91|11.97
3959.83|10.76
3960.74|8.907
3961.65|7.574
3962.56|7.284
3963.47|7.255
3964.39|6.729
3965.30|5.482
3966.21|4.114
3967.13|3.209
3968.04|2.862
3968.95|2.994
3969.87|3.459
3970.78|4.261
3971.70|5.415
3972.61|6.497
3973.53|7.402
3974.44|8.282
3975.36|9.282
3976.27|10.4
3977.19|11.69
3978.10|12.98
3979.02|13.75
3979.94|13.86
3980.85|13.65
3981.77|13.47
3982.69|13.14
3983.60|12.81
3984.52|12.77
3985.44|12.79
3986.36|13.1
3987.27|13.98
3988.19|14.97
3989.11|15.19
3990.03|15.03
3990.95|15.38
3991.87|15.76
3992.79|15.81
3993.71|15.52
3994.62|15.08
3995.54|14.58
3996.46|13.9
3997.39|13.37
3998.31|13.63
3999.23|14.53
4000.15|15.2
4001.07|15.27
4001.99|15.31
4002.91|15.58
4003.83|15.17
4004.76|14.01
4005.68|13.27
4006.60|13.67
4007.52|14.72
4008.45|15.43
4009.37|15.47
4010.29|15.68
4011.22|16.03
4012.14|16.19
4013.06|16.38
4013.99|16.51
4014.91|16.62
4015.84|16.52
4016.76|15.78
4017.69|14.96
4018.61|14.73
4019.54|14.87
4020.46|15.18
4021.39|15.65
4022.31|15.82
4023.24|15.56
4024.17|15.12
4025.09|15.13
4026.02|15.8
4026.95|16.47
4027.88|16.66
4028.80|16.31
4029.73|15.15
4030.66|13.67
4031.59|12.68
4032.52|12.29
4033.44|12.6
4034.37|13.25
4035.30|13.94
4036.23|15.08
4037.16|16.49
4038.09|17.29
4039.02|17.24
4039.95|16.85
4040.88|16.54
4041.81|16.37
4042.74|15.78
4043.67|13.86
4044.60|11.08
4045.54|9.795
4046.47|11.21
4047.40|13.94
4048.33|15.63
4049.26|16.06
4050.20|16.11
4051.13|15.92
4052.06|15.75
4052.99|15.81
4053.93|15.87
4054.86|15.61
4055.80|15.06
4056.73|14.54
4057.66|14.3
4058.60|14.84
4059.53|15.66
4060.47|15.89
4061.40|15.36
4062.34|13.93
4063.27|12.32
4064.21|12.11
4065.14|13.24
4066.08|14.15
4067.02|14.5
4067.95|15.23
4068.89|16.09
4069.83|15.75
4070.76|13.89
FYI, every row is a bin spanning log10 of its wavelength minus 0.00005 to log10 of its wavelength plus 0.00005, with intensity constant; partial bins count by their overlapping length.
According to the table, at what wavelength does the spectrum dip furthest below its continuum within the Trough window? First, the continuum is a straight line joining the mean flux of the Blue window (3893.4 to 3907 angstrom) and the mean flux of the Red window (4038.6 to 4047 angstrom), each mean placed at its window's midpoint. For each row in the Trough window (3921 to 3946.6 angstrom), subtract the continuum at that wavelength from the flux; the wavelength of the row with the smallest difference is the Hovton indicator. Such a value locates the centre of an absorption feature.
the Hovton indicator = 3933.47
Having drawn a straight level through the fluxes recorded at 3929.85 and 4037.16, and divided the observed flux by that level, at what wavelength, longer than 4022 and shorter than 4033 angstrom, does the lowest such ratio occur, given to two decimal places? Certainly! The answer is 4032.52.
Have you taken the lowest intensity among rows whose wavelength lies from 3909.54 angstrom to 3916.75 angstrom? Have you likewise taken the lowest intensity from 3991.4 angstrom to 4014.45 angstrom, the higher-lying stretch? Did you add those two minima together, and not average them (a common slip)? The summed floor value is 26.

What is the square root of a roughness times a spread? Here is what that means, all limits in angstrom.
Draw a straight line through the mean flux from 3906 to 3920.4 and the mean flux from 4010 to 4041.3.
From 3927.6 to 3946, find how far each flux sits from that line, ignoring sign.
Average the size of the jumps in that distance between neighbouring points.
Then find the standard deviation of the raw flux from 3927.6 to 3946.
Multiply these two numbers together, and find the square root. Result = 1.2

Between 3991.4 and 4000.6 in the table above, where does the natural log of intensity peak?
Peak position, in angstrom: 3992.79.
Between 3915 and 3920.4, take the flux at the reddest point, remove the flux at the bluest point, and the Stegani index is -4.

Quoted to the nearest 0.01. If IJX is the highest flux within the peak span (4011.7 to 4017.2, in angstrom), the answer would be 16.62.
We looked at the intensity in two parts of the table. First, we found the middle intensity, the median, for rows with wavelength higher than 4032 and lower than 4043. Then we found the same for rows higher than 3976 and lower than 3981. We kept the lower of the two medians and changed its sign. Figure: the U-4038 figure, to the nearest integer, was -13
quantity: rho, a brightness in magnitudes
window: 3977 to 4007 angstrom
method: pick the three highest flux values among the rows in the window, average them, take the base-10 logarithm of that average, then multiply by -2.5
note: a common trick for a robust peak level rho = -2.99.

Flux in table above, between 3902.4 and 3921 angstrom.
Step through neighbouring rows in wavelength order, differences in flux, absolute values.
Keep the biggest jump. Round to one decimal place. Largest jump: 1.5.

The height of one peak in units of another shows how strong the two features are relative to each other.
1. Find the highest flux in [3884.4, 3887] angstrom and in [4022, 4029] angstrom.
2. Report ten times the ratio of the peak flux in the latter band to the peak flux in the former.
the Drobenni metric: 17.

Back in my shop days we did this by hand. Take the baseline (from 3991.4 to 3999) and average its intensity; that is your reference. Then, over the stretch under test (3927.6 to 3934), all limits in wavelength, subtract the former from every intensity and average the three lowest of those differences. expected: -12.0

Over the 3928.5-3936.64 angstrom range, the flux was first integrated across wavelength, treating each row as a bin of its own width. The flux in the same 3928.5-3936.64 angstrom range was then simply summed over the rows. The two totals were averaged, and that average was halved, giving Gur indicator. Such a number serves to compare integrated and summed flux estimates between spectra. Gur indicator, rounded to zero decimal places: 16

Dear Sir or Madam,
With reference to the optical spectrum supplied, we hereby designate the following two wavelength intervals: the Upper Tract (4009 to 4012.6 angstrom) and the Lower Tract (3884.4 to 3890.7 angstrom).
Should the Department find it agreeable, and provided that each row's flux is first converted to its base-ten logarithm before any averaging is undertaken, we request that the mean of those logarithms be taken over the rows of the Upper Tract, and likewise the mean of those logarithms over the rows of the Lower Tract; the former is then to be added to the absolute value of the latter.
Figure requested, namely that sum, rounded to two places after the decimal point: 2.14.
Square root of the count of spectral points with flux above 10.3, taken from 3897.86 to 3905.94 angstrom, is 2.2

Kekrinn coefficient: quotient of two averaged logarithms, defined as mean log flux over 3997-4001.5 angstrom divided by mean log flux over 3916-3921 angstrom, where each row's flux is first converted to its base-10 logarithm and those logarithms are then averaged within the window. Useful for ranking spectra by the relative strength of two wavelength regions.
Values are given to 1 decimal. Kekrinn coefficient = 1.1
